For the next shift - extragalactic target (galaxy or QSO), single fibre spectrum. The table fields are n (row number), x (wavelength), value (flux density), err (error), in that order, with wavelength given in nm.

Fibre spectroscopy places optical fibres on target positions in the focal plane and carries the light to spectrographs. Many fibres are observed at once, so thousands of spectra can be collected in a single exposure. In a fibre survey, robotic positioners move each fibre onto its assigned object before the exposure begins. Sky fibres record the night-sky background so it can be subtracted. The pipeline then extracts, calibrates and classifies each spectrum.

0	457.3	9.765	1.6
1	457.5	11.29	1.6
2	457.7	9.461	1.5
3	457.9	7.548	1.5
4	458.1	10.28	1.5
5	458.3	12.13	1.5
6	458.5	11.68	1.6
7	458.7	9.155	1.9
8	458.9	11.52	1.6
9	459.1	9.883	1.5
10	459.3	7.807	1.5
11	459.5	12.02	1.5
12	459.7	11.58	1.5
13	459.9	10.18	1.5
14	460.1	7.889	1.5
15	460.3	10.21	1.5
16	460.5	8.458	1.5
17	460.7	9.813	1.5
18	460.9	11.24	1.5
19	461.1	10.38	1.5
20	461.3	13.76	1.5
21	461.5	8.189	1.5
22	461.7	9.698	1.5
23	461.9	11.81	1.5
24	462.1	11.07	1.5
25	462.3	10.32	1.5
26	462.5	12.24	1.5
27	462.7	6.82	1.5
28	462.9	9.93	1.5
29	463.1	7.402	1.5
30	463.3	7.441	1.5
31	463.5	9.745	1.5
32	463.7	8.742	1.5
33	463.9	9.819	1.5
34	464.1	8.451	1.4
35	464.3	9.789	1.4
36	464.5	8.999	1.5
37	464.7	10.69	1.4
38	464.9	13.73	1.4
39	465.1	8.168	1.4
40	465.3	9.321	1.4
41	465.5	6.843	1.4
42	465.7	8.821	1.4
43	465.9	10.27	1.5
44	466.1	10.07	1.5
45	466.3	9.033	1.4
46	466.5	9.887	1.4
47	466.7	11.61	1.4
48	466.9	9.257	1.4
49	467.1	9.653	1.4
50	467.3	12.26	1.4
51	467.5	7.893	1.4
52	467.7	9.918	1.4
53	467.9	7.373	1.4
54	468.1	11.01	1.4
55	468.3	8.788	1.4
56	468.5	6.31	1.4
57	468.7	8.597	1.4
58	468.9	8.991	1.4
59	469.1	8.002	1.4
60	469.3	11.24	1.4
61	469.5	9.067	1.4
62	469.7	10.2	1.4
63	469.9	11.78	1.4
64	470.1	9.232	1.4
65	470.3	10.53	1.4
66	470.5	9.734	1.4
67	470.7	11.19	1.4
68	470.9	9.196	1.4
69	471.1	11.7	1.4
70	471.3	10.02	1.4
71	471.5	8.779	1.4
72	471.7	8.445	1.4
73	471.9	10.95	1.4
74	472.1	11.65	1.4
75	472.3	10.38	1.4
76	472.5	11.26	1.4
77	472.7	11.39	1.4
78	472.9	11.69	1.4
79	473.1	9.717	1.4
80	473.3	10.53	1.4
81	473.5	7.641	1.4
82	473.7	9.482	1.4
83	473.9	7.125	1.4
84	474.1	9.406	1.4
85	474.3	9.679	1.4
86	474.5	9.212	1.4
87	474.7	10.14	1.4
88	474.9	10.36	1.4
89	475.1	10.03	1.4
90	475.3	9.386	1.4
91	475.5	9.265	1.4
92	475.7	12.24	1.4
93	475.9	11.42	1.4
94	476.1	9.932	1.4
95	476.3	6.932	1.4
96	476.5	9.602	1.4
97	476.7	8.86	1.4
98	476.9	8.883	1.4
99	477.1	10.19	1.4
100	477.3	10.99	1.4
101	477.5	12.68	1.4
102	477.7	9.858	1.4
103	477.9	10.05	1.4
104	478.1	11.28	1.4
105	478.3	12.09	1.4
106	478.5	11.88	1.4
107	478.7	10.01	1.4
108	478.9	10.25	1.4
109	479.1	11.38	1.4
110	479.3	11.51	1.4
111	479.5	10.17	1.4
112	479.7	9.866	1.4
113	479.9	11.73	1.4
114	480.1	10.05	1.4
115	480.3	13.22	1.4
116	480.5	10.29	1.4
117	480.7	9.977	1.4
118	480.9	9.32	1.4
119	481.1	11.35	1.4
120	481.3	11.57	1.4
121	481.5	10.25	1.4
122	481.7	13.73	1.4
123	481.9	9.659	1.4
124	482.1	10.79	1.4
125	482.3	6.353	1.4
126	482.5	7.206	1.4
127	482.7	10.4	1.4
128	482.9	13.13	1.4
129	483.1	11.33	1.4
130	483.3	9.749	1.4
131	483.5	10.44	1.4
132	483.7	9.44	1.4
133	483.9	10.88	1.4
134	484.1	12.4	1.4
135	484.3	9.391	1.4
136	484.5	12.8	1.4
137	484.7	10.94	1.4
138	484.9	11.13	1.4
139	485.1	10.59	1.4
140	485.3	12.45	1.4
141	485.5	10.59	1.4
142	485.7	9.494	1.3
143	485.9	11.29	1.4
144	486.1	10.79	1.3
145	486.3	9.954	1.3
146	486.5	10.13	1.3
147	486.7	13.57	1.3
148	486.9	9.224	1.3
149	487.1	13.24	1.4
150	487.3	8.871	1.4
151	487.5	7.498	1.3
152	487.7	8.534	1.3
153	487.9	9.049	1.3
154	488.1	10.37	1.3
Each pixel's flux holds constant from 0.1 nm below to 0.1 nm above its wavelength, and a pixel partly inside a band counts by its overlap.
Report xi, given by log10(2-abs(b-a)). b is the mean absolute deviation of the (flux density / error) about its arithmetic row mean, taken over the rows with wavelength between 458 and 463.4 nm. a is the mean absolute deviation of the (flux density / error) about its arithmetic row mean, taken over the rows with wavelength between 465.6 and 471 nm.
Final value 0.254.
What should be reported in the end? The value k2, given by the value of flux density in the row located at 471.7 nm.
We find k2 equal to 8.445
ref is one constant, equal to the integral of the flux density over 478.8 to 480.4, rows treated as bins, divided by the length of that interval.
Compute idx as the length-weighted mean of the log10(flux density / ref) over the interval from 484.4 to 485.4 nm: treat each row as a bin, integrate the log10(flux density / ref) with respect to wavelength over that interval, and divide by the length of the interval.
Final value 0.02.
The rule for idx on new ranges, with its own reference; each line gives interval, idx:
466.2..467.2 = -0.05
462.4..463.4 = -0.11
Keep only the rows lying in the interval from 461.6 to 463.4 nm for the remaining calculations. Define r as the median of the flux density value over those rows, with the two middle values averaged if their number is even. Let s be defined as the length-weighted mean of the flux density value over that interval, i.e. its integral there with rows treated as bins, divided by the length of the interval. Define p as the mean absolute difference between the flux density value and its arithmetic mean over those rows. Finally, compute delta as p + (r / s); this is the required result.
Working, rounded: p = 1.6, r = 9.9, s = 9.6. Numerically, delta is 2.64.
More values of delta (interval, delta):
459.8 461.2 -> 1.94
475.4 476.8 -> 2.23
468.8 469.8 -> 1.93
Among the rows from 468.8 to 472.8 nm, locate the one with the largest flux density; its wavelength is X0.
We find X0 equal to 469.9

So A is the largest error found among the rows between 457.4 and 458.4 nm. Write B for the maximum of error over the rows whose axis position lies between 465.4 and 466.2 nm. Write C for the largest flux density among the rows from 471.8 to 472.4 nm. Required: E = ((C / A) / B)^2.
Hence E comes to 24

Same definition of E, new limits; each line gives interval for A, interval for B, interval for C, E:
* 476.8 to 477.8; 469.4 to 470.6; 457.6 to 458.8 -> 38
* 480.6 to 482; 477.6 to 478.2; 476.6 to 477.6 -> 42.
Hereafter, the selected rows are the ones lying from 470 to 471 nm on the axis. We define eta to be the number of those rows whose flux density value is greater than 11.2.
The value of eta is 0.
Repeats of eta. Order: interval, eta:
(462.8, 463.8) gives 0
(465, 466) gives 0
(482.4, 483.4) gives 2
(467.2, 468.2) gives 1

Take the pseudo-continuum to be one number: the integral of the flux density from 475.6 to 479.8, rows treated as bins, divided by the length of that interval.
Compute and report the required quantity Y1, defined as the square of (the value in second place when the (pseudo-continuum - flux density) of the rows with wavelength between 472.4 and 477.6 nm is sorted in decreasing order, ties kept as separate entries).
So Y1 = 11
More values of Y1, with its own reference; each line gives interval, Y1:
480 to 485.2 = 11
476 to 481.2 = 3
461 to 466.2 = 13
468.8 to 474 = 8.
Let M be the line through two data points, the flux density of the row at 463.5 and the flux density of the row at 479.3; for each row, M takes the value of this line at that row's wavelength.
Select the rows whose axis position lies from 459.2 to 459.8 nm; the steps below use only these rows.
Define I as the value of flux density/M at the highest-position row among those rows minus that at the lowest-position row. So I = 0.4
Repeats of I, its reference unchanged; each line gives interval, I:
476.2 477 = 0.2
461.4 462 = 0.4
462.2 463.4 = -0.3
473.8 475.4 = 0.2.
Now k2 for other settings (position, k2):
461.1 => 10.38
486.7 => 13.57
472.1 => 11.65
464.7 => 10.69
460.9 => 11.24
